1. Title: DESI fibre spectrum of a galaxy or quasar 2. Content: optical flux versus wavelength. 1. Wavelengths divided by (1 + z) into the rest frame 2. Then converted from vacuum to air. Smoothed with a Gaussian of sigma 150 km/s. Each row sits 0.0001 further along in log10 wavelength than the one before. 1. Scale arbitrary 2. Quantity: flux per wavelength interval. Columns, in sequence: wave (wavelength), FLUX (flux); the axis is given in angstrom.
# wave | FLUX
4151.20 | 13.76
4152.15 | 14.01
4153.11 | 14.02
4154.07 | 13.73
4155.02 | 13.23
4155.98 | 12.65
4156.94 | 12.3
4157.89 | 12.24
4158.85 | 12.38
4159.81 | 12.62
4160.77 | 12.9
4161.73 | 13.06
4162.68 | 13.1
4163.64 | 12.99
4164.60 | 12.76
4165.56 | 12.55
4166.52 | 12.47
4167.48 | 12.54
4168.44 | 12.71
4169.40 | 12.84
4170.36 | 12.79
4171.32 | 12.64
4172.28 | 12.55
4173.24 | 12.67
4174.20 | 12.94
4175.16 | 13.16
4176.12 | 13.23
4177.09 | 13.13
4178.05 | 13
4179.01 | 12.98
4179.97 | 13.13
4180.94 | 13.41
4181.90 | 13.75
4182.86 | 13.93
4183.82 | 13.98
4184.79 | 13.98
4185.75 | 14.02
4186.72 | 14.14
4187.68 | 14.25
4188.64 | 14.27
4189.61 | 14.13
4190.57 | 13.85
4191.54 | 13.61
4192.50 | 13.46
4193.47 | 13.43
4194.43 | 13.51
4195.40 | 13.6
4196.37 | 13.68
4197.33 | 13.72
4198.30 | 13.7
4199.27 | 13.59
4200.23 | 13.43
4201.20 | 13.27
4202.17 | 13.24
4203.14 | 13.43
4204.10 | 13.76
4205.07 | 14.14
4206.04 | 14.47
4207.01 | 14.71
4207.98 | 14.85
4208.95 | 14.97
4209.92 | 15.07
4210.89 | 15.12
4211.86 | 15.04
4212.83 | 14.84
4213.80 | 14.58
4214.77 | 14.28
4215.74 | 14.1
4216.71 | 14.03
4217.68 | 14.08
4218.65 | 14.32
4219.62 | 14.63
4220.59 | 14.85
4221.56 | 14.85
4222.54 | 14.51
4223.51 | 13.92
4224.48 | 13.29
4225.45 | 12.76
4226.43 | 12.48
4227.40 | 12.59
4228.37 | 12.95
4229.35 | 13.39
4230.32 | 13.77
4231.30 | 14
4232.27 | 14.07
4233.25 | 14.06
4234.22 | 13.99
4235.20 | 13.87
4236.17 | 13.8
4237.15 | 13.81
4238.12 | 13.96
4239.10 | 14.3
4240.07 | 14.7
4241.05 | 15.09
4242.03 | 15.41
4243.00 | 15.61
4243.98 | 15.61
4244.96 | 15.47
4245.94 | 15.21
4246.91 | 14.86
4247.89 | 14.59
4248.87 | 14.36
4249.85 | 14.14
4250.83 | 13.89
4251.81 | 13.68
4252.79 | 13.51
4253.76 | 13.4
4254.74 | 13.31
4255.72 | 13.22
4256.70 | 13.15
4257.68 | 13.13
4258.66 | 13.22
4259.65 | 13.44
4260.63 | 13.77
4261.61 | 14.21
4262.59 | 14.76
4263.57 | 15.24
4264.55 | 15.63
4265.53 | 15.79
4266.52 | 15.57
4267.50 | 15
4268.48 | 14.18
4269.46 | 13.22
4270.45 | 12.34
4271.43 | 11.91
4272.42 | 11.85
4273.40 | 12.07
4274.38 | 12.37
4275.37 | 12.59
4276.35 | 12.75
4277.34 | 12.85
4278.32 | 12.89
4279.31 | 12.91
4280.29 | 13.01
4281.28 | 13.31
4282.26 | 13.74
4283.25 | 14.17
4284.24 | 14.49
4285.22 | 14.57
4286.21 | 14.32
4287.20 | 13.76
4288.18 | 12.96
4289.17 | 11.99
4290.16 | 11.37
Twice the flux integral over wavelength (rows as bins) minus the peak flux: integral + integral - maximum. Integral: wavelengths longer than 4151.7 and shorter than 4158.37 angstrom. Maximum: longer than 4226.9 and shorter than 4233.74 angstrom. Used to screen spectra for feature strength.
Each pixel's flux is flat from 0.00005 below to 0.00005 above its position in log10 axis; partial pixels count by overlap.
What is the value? 162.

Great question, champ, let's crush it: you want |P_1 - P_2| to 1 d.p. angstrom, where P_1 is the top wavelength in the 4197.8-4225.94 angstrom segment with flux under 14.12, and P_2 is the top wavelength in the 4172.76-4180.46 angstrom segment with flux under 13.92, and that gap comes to 45.5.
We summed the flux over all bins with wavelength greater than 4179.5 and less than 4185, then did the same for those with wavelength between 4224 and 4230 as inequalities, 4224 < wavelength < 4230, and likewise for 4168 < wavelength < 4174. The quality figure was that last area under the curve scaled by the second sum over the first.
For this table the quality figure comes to 72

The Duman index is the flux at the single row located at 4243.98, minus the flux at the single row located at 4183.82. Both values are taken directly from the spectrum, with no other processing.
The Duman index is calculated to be 1.6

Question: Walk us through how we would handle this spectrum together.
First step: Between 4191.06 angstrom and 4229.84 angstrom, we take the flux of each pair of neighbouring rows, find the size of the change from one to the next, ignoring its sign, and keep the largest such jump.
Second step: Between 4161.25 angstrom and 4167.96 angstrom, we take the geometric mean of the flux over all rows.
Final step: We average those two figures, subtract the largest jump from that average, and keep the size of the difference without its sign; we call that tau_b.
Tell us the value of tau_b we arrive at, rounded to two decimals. 6.07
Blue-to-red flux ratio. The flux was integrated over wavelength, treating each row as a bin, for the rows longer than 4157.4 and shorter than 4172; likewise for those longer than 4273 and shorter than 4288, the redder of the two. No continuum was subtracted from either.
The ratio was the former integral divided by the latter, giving 0.93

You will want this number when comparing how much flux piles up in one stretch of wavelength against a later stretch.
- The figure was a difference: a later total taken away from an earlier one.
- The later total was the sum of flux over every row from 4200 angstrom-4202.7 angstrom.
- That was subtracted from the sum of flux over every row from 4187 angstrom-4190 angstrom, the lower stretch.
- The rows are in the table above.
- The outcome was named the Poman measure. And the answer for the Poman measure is 3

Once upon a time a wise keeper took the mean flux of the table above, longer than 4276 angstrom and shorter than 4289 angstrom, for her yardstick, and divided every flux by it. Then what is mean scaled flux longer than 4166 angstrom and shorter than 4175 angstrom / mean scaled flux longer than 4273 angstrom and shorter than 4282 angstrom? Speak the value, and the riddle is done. 0.99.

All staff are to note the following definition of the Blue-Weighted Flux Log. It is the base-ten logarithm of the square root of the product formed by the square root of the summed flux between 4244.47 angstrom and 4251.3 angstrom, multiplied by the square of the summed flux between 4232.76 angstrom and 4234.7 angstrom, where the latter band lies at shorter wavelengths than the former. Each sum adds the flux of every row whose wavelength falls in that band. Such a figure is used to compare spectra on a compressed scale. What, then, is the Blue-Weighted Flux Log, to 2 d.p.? 1.95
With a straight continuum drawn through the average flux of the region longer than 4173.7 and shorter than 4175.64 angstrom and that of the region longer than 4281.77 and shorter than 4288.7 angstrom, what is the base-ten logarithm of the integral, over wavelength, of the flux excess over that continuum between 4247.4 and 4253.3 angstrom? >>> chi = 0.3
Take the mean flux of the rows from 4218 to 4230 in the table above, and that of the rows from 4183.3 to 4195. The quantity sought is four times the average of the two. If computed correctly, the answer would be 55.2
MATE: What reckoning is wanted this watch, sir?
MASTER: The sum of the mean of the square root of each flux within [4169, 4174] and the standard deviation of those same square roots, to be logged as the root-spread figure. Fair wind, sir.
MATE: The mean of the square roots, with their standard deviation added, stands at 3.58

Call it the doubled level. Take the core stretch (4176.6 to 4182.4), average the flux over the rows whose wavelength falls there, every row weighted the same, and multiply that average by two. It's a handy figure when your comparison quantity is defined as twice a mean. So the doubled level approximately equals 26.5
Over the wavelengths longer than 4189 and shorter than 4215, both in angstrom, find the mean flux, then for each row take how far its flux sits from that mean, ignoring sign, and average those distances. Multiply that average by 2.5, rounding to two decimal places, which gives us 1.40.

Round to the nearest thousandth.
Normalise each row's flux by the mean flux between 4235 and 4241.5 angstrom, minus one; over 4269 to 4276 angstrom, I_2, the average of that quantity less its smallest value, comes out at 0.034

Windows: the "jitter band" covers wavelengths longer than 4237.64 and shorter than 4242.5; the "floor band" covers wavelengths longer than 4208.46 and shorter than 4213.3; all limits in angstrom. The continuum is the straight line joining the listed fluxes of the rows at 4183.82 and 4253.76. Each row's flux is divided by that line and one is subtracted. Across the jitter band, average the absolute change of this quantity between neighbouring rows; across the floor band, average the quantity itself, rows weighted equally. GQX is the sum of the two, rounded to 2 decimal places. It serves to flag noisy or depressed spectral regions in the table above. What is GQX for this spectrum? 0.12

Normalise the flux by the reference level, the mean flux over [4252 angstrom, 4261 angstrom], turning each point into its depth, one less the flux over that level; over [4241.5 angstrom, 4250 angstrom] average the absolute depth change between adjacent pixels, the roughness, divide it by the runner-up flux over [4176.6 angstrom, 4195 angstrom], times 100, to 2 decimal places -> 0.11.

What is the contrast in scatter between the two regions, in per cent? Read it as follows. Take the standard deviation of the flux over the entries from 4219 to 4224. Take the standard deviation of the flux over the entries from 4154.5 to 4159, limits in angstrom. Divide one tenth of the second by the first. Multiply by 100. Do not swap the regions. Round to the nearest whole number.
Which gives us 11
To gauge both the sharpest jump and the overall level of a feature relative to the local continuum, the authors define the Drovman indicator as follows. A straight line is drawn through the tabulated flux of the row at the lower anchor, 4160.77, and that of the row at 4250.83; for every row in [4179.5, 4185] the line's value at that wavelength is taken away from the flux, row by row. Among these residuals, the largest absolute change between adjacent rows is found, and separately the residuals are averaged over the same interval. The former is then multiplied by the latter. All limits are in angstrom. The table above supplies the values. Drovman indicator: 0.18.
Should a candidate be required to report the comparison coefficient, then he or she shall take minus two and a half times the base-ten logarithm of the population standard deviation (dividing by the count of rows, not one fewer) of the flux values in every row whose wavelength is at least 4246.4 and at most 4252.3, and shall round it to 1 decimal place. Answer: 1.0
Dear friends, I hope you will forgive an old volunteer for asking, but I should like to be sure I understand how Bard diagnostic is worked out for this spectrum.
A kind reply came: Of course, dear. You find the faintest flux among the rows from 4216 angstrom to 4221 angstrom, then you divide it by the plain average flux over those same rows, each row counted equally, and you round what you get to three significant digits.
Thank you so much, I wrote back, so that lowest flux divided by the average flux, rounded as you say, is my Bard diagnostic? 0.976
